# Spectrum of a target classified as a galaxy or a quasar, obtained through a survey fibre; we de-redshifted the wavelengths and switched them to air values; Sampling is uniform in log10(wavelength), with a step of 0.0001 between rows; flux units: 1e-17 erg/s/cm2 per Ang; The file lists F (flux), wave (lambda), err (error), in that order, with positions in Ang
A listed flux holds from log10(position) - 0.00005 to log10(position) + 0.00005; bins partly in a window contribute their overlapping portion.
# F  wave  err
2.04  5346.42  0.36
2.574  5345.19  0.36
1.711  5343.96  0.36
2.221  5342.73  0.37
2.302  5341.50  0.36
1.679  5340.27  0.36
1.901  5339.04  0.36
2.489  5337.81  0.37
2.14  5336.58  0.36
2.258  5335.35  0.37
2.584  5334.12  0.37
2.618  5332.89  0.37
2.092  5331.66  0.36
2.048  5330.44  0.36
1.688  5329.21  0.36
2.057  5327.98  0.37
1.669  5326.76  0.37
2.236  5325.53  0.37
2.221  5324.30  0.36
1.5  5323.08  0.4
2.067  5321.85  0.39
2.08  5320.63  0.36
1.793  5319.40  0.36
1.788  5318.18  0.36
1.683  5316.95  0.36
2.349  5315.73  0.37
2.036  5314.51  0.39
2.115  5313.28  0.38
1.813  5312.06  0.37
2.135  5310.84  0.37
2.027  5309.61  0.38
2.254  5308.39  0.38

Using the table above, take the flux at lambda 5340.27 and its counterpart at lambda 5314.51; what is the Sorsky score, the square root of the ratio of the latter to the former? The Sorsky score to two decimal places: 1.10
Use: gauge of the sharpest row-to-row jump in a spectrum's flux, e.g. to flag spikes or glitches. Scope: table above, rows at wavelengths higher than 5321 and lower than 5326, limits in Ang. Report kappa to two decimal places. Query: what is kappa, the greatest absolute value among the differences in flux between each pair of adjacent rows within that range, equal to 0.72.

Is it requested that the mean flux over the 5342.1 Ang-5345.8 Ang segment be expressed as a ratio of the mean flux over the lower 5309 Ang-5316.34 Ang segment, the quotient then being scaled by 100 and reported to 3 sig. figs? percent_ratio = 104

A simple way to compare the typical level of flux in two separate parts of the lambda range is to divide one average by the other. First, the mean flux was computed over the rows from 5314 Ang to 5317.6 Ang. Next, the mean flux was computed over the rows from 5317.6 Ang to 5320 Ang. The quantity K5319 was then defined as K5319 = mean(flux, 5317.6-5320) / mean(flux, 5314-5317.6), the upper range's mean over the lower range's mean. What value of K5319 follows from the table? 0.89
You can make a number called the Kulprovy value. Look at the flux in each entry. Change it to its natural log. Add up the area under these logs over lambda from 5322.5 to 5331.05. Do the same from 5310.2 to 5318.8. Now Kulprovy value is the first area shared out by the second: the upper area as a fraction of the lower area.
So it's 0.94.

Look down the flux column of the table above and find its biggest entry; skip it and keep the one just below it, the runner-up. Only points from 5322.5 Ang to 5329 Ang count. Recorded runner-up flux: 2.221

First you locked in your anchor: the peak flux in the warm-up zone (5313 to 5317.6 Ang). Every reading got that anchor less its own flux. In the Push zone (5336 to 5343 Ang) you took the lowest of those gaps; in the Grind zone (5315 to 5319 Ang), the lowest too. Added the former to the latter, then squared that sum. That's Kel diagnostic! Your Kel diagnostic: 0.020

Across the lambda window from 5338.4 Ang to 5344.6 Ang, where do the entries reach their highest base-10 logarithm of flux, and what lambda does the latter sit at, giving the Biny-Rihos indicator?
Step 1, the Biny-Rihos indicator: 5341.50 Ang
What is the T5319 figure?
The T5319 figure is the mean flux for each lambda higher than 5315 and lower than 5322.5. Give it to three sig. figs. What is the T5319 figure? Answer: 1.96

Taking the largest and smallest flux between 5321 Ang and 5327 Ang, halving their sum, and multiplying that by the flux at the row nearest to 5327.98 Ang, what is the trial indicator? 3.8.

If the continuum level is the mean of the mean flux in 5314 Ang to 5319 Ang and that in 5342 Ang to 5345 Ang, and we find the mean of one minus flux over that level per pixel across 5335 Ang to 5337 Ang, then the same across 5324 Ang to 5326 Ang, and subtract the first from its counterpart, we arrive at -0.02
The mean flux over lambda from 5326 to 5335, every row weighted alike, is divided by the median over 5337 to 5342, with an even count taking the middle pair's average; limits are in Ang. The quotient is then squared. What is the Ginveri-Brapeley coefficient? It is 1.01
